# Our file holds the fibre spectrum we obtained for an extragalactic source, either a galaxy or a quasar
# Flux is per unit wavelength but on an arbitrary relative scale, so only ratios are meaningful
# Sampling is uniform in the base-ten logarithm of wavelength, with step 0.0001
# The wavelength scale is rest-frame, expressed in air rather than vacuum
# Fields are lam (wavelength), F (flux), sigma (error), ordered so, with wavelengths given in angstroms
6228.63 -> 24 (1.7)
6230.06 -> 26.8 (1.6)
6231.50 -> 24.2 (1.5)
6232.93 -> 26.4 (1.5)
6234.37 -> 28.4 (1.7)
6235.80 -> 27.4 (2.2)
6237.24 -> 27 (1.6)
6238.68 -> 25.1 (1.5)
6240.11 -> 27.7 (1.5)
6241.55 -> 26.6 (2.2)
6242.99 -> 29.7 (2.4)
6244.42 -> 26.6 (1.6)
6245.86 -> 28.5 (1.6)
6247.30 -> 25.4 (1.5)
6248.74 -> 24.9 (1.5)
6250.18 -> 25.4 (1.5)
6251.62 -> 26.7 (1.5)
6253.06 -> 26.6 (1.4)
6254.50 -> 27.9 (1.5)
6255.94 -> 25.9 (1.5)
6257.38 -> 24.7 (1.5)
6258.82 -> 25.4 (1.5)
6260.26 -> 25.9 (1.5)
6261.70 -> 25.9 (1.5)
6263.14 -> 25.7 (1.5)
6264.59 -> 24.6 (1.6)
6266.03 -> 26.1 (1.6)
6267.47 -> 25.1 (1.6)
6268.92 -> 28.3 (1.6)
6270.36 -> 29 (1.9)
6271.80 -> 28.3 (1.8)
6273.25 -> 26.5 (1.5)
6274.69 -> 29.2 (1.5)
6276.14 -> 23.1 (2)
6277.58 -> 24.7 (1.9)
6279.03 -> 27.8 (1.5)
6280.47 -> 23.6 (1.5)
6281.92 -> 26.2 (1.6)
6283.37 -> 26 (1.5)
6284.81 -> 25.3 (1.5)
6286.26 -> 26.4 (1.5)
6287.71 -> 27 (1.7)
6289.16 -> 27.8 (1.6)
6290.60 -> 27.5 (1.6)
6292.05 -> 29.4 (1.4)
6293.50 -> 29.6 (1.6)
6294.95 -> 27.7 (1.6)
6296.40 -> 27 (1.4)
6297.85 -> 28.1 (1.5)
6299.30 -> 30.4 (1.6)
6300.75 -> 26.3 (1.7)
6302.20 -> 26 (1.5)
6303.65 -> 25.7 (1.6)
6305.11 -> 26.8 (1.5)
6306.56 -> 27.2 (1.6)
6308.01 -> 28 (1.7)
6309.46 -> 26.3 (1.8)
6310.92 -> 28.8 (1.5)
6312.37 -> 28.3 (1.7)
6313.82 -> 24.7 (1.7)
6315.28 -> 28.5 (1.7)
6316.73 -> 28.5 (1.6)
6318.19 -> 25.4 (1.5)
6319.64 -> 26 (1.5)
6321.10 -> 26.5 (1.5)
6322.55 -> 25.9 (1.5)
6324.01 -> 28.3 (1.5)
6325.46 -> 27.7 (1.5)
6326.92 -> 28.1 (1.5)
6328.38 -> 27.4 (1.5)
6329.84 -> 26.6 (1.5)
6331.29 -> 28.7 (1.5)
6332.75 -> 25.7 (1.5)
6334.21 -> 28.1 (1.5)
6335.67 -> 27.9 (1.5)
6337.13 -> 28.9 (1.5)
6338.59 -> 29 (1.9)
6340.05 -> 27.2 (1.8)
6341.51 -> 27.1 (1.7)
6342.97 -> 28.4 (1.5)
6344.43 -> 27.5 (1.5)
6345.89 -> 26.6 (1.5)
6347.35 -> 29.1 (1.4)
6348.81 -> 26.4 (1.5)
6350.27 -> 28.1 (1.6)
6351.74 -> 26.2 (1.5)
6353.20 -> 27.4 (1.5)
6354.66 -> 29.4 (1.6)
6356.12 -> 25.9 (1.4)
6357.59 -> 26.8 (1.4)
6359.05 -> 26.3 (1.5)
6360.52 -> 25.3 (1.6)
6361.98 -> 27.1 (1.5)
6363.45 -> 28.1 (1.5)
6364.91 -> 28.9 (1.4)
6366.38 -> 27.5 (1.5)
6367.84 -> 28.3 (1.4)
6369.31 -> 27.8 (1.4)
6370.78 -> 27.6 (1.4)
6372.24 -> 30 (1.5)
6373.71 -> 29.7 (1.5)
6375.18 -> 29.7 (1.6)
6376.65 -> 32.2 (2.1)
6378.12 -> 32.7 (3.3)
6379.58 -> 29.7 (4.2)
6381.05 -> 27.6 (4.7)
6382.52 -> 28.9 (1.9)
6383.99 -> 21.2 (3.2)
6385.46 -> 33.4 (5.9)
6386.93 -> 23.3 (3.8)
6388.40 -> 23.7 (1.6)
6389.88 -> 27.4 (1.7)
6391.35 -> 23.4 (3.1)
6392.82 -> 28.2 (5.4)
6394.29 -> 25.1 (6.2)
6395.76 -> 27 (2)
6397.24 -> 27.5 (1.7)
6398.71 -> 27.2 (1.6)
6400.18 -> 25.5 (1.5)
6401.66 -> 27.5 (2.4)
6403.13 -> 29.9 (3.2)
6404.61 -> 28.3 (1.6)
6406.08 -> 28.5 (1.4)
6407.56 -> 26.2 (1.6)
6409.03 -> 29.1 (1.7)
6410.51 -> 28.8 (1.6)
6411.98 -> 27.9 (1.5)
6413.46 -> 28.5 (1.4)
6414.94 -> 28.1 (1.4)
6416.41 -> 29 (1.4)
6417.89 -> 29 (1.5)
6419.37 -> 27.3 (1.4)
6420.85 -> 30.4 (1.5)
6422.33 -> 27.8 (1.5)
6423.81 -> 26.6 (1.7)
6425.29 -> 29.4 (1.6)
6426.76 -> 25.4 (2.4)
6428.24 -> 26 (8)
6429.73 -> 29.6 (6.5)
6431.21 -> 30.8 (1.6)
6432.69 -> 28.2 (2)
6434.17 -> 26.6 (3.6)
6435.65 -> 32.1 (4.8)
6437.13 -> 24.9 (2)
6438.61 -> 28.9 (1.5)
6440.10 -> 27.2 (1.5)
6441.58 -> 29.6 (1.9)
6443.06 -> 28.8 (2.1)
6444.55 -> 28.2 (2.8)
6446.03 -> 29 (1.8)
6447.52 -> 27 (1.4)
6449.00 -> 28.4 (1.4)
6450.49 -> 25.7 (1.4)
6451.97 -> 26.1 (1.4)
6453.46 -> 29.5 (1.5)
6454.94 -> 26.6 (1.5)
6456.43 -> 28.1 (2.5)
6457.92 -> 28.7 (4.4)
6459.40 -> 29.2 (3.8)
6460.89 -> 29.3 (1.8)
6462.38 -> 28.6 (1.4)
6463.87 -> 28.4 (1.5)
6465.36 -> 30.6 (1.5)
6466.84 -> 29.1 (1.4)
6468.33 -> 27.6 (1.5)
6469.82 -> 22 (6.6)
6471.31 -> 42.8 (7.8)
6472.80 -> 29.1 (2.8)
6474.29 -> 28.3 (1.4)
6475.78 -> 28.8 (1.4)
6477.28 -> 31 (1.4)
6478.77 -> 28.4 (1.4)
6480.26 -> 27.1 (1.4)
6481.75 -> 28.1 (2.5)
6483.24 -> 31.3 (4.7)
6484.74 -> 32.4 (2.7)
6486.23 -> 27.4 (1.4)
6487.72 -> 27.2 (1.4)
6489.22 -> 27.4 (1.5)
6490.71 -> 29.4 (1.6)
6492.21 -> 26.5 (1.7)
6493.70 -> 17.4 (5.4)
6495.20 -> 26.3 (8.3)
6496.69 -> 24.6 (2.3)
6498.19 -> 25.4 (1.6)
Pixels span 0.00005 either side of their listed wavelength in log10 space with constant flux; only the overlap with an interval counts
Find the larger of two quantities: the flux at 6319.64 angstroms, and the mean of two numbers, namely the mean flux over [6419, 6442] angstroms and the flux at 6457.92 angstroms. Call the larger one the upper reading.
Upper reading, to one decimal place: 28.4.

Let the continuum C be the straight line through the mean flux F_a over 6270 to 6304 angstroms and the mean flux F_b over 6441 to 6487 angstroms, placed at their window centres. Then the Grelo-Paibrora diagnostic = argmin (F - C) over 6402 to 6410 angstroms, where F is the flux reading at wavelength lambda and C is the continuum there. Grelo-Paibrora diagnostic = 6407.56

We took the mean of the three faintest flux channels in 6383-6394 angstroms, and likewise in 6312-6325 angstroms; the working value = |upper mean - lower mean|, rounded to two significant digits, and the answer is 2.7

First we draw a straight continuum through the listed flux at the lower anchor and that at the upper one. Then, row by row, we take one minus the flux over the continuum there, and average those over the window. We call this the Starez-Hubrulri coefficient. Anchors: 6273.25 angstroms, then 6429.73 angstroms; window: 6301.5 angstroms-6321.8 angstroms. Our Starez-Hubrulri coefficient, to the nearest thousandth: 0.013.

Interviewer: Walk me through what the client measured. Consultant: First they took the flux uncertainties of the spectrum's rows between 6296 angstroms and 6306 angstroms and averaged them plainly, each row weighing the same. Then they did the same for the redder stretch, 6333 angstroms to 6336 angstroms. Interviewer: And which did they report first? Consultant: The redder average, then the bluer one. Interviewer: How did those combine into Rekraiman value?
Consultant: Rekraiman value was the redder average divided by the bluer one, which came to 0.97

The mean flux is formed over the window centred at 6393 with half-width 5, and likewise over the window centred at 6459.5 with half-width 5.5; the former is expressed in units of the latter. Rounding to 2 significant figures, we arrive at 0.92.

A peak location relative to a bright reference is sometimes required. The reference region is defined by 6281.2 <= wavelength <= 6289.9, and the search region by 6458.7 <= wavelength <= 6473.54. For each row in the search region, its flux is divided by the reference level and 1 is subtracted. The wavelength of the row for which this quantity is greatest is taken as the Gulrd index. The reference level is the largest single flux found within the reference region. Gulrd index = 6471.31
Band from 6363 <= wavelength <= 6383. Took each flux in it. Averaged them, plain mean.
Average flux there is 29.2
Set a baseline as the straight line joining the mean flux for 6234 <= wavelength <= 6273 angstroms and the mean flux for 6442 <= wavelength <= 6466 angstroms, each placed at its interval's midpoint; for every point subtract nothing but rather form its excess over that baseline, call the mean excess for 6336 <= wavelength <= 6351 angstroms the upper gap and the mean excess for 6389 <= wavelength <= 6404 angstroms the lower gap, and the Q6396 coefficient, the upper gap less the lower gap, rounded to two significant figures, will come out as 1.4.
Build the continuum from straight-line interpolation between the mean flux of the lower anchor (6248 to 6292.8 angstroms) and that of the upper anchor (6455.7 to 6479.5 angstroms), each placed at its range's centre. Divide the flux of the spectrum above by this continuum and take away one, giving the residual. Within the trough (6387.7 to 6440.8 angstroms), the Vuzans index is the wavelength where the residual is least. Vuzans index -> 6391.35 angstroms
